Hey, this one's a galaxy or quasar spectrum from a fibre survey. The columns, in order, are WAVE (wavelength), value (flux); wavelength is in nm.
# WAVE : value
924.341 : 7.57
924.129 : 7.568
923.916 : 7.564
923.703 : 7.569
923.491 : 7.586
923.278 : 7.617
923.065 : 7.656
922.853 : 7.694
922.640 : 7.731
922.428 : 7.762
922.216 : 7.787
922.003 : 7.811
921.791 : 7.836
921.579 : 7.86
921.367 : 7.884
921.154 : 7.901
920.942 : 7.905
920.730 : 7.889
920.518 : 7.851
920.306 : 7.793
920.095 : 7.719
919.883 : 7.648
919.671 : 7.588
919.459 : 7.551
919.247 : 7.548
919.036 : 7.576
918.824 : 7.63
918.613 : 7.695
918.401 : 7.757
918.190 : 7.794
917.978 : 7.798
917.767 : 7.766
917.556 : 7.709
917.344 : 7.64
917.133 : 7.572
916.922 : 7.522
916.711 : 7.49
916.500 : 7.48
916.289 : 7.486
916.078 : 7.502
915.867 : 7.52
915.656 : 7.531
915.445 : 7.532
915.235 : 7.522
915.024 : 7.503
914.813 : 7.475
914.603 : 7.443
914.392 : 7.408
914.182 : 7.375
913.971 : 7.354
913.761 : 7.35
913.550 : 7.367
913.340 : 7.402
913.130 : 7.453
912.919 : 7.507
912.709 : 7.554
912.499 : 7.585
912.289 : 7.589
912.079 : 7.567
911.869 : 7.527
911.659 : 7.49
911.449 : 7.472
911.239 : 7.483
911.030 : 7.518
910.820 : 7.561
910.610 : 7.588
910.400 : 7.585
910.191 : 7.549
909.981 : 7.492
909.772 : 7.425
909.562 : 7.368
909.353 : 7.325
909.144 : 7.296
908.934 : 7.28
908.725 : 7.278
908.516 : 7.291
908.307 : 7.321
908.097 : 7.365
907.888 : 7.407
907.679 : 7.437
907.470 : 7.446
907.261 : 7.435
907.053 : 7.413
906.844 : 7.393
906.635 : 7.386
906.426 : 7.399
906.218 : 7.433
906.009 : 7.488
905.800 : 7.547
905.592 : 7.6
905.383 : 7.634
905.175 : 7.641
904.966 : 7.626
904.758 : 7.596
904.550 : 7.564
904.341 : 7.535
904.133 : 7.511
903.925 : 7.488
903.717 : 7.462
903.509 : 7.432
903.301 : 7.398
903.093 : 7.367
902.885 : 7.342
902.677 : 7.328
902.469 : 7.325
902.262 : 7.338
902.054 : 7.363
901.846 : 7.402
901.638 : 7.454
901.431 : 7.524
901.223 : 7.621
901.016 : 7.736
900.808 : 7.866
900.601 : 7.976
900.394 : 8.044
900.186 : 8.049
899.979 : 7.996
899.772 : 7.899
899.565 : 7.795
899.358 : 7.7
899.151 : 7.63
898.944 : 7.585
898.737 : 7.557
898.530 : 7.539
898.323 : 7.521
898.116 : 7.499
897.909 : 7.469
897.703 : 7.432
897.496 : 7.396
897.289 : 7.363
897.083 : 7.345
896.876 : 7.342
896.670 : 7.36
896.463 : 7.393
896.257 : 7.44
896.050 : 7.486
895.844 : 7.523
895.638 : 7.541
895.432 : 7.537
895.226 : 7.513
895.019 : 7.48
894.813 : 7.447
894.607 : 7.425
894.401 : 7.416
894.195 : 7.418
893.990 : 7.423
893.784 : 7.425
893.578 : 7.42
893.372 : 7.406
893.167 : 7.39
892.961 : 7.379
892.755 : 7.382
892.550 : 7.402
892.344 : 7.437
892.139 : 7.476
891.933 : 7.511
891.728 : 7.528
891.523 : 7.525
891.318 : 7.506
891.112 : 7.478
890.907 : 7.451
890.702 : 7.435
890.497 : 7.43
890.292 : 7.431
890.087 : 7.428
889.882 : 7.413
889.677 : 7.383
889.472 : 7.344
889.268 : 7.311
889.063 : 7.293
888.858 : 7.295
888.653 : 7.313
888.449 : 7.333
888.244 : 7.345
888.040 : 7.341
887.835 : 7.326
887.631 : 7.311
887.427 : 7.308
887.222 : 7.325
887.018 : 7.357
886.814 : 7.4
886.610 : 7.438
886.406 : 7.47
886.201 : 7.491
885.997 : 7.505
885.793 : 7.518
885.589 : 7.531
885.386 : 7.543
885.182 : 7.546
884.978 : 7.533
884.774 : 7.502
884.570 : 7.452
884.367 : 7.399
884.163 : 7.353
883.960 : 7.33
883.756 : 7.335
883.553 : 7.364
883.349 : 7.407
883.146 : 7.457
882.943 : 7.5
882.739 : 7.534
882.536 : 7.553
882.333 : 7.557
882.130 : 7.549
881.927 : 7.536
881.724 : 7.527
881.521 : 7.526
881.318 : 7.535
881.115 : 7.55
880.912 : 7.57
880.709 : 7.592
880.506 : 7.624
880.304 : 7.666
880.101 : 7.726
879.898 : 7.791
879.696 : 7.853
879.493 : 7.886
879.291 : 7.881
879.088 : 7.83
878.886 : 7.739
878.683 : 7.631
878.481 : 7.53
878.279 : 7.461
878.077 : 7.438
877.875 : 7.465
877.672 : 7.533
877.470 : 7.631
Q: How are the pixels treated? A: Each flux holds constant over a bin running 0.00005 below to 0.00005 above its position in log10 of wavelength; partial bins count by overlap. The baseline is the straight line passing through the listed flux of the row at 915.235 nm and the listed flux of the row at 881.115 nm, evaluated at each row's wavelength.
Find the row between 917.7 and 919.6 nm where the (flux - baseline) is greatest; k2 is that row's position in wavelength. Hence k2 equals 917.978 nm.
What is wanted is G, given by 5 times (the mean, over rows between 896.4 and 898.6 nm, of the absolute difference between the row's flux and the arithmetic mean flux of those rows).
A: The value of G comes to 0.31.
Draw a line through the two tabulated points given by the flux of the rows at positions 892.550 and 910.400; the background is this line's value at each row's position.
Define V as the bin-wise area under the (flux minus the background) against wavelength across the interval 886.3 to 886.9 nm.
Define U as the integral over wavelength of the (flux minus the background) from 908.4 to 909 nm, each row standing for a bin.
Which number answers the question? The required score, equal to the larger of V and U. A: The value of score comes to 0.06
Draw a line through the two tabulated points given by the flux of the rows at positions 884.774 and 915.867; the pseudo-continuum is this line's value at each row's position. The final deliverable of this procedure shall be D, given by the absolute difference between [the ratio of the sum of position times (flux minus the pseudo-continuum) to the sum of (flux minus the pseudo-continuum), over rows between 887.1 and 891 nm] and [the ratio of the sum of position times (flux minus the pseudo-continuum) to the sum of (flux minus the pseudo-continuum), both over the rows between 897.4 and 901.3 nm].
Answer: 11.59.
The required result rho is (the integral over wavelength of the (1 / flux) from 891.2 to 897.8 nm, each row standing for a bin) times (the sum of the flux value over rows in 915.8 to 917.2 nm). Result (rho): 47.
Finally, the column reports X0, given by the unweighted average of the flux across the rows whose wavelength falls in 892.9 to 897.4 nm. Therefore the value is 7.43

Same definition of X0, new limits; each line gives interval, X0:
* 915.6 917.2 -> 7.51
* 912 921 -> 7.58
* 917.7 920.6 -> 7.69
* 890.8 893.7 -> 7.45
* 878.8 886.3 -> 7.56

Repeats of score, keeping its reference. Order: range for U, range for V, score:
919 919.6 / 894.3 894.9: 0.00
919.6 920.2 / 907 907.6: -0.02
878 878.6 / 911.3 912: 0.14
